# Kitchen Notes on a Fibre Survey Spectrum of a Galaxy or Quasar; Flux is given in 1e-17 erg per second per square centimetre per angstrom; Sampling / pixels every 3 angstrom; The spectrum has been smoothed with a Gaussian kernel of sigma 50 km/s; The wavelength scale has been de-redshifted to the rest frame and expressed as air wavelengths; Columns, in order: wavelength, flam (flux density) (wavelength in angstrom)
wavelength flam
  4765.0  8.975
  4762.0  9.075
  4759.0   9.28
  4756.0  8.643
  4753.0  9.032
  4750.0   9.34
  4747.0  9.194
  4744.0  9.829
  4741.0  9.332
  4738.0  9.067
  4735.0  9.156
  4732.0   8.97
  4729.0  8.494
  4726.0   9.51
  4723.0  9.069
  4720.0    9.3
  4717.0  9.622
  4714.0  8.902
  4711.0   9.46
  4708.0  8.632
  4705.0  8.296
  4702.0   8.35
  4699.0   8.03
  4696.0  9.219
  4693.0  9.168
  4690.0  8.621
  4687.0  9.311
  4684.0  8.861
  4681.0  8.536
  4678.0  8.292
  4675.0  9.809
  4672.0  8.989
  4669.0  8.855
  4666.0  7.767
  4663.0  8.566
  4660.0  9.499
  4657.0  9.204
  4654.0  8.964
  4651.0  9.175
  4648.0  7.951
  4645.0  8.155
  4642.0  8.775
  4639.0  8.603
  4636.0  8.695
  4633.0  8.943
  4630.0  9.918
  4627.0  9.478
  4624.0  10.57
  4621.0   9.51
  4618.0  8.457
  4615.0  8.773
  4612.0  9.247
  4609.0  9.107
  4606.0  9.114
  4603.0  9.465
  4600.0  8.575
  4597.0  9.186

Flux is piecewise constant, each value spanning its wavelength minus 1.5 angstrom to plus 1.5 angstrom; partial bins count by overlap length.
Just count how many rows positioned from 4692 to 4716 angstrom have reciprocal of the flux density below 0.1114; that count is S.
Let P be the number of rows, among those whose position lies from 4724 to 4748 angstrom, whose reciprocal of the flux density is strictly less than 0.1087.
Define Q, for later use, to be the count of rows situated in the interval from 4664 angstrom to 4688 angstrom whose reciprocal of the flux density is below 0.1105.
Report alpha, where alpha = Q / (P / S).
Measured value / 2.0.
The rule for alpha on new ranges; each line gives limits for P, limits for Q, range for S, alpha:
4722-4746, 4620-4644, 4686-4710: 4.0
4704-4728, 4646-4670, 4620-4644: 3.0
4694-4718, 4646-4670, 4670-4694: 4.0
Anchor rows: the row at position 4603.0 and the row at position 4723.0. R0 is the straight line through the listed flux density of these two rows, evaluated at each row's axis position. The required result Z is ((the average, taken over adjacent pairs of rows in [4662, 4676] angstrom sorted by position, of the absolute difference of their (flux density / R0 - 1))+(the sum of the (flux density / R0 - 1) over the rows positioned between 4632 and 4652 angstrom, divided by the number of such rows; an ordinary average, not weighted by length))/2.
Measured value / 0.00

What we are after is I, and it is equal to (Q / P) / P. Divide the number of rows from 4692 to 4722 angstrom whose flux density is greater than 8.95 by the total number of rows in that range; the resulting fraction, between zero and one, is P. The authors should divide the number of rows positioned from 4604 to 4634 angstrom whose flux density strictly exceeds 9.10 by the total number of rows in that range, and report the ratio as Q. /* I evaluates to 2.8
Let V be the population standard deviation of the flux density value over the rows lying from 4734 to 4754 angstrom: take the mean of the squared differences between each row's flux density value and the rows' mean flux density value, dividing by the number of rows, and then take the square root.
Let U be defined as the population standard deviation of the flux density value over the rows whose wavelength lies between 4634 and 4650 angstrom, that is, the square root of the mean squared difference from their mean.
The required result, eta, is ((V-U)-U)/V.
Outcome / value -1.6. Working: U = 0.32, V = 0.25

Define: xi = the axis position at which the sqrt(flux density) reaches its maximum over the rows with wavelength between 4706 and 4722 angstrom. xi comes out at 4717.0 angstrom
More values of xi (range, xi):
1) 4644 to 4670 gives 4660.0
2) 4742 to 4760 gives 4744.0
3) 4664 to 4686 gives 4675.0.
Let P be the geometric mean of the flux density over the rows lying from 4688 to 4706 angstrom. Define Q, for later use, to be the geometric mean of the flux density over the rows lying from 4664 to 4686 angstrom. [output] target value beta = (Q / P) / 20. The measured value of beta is 0.0506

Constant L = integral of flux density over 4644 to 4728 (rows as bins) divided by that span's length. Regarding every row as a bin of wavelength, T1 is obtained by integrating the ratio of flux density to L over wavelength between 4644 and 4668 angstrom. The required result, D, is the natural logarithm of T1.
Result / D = 3.16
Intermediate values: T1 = 23.5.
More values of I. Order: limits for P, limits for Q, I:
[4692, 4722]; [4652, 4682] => 1.2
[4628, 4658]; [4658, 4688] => 1.9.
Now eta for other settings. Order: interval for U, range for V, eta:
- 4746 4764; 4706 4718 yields -0.1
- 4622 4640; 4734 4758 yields -3.5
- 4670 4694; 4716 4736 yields -1.6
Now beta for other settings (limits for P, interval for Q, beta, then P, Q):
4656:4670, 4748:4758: 0.0514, 8.8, 9.00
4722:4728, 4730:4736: 0.0488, 9.3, 9.06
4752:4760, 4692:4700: 0.0489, 9.0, 8.79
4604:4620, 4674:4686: 0.0496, 8.9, 8.86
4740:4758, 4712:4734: 0.0494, 9.2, 9.12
